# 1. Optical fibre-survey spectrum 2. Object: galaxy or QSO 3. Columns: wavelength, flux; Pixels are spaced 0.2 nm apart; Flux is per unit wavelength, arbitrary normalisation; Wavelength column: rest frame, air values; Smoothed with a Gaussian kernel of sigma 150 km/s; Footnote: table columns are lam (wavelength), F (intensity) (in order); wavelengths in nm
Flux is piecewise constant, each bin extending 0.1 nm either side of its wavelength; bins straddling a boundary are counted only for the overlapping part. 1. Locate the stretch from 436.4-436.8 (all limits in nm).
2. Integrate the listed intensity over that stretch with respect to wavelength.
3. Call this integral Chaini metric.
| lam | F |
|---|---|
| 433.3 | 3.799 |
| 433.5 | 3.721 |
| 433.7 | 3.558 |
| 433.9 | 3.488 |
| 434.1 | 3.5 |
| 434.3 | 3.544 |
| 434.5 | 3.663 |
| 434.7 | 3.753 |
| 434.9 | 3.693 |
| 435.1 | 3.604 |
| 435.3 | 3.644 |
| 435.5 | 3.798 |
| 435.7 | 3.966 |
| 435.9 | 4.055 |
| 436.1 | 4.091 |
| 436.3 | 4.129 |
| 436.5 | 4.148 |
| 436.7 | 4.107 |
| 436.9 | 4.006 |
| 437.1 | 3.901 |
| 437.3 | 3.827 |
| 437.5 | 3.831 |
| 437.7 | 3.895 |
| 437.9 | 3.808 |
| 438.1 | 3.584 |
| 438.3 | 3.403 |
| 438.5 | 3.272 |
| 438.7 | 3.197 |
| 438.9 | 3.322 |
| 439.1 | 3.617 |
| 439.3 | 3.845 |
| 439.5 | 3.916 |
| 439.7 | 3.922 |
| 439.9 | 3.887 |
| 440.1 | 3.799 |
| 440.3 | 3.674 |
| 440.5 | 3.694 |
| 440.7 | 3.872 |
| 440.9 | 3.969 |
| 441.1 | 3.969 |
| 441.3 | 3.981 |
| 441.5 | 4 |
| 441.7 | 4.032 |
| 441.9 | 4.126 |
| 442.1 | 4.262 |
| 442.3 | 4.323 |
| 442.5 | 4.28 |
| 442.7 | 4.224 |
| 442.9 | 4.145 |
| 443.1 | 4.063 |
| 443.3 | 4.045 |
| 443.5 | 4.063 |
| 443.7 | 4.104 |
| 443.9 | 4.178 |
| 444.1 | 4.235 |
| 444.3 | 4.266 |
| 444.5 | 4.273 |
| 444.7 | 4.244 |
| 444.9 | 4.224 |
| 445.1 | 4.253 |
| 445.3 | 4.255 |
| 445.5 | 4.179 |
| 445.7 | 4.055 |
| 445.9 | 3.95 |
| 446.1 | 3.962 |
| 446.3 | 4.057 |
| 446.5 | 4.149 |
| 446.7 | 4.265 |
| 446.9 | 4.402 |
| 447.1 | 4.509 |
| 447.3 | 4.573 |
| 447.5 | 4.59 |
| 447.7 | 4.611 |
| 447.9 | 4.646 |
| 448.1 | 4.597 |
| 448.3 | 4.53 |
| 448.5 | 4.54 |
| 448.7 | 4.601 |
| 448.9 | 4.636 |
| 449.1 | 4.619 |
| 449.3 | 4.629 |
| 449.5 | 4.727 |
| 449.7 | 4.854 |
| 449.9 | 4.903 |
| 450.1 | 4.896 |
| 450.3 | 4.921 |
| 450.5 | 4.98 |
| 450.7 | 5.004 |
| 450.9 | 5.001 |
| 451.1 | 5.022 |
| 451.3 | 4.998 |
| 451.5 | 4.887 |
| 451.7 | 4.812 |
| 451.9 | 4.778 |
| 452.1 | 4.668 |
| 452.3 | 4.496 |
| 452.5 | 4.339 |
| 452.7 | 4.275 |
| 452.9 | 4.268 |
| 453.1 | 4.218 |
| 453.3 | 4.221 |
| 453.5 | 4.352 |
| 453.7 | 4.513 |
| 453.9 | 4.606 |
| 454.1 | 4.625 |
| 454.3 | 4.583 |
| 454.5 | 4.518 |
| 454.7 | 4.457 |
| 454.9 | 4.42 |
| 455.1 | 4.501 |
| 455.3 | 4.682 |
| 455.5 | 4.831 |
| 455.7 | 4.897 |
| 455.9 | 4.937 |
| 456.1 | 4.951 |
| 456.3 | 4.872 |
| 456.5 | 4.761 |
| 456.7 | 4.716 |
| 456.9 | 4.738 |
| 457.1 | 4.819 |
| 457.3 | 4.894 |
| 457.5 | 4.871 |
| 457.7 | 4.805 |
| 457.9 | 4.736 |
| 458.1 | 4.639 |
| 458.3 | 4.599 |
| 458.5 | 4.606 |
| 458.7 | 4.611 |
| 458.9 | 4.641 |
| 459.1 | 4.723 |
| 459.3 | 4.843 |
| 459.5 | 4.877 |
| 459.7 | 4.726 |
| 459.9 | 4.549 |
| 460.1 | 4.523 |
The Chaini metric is 1.65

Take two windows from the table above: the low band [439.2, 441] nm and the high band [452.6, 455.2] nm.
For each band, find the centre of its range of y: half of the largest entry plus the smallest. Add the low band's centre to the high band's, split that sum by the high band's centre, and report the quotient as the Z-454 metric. 1.86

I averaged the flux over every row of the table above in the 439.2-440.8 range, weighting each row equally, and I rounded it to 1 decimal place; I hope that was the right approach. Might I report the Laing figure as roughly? 3.8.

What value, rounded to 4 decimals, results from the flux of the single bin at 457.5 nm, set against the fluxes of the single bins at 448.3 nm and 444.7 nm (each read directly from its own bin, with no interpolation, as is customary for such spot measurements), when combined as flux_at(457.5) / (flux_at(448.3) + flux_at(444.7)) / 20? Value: 0.0278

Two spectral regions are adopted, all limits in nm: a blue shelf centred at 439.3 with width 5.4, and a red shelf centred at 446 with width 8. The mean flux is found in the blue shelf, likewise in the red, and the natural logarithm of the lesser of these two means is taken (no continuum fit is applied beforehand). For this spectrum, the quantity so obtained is 1.33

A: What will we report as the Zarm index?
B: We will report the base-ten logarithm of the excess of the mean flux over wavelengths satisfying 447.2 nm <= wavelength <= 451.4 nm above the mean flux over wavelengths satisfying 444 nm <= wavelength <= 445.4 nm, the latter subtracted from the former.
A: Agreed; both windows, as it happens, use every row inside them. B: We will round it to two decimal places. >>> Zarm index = -0.30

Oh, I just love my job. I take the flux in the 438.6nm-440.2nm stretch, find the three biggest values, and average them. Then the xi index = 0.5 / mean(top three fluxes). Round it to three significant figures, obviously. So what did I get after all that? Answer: 0.128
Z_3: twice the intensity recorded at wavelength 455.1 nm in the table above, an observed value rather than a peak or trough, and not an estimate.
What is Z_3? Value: 9.00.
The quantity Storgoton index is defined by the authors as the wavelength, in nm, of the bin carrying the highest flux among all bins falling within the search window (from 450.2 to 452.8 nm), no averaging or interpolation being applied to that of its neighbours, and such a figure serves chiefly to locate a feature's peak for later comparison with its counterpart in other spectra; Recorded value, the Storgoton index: 451.1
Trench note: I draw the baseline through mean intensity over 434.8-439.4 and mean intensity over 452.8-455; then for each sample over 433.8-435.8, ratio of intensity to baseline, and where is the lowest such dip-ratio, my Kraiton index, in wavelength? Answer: 433.9 nm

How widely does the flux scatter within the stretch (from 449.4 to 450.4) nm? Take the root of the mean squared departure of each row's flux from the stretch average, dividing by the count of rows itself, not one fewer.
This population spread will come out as 0.070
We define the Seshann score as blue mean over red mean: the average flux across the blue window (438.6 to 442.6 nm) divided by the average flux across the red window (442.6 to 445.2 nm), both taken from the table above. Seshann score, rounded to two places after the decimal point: 0.93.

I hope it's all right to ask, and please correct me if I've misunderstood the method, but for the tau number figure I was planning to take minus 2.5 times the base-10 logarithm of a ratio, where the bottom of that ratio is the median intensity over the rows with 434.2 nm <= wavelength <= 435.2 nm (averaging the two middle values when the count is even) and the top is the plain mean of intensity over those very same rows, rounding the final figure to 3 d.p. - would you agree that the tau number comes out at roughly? 0.003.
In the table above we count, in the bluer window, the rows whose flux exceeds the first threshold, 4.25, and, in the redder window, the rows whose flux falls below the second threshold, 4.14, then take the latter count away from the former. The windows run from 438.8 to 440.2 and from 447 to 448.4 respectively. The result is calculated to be 0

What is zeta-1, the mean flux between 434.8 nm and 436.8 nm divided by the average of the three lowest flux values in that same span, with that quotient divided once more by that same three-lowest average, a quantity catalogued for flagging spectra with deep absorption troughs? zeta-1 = 0.29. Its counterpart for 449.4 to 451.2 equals 0.21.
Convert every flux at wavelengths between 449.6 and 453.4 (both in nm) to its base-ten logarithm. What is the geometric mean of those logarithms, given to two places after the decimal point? 0.67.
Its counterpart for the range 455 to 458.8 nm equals 0.68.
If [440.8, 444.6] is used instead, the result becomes 0.62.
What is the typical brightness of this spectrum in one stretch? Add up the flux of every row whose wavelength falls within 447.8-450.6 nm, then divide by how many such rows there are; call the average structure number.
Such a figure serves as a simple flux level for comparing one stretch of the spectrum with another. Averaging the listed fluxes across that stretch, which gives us 4.72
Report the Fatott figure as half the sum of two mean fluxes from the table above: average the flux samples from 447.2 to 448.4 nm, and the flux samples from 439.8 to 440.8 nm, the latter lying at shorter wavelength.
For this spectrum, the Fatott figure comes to 4.19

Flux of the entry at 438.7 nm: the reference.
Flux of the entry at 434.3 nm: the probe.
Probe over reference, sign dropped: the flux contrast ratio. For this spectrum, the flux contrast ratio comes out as 1.11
